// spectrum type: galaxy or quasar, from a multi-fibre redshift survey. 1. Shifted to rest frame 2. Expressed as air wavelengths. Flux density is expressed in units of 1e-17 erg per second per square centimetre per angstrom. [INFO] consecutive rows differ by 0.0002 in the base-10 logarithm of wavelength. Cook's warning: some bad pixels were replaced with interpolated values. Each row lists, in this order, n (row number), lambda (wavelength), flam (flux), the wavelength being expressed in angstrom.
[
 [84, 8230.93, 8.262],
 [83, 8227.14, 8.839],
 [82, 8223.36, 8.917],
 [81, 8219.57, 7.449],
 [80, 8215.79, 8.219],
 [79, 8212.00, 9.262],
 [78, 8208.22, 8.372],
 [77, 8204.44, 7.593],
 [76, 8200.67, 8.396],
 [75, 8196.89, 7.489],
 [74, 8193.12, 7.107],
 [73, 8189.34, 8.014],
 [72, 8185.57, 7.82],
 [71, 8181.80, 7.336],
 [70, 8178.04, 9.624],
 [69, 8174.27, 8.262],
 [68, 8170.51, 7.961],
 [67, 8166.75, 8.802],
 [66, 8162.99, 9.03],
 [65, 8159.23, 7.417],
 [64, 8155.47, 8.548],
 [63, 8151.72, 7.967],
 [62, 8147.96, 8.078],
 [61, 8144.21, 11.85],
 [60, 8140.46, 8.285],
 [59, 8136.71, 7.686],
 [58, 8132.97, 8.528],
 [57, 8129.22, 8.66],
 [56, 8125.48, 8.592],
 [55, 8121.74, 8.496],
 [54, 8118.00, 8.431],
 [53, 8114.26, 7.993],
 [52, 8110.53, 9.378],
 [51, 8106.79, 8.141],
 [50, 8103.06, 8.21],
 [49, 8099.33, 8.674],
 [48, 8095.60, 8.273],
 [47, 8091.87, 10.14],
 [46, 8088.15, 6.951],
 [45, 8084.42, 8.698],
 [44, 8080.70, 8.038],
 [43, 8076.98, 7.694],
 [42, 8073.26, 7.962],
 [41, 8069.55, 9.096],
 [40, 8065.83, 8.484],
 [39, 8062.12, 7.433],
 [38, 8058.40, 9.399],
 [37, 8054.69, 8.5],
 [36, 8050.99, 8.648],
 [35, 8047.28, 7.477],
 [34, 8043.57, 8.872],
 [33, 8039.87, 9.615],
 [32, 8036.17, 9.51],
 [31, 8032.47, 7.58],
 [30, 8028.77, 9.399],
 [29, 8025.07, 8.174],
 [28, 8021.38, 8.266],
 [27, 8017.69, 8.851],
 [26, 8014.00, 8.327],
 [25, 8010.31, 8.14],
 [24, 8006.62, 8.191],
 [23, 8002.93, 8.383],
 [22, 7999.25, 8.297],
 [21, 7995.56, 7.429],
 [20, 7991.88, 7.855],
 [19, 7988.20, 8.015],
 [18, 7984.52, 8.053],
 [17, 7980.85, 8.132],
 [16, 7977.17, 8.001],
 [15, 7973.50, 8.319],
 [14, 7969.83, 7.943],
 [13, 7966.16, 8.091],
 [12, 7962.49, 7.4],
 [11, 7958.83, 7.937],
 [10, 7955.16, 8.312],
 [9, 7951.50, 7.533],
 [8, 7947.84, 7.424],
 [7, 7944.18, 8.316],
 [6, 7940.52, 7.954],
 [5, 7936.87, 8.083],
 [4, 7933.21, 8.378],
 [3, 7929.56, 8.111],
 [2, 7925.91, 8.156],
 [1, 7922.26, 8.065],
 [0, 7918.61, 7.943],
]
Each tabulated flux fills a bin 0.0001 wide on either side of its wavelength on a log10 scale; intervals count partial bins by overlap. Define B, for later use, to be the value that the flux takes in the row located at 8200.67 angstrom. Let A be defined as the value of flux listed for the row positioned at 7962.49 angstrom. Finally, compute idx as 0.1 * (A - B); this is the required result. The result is -0.10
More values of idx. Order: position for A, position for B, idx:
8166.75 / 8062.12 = 0.14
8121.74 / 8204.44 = 0.09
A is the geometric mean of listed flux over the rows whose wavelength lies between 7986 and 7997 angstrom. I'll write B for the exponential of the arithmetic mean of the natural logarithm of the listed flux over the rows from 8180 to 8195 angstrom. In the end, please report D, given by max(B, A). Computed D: 7.76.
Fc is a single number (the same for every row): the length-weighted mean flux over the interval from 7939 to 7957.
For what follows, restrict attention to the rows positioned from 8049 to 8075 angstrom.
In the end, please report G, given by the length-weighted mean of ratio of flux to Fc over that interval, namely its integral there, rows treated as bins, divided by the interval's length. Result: 1.08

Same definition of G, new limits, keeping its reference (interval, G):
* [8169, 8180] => 1.09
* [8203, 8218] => 1.06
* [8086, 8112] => 1.08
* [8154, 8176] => 1.05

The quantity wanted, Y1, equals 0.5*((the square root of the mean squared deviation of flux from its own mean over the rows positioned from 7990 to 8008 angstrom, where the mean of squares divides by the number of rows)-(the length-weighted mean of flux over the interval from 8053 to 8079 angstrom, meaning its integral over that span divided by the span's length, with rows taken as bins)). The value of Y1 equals -4.01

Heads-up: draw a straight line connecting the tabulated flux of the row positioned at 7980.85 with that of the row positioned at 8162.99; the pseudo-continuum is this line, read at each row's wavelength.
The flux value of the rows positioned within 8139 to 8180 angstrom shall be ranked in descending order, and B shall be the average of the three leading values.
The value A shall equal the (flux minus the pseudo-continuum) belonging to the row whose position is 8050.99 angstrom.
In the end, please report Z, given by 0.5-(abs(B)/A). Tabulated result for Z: -59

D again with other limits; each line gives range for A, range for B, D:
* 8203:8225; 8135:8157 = 8.64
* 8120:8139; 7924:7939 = 8.38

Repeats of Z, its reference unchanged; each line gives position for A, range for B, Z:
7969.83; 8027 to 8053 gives 71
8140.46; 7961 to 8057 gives 15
